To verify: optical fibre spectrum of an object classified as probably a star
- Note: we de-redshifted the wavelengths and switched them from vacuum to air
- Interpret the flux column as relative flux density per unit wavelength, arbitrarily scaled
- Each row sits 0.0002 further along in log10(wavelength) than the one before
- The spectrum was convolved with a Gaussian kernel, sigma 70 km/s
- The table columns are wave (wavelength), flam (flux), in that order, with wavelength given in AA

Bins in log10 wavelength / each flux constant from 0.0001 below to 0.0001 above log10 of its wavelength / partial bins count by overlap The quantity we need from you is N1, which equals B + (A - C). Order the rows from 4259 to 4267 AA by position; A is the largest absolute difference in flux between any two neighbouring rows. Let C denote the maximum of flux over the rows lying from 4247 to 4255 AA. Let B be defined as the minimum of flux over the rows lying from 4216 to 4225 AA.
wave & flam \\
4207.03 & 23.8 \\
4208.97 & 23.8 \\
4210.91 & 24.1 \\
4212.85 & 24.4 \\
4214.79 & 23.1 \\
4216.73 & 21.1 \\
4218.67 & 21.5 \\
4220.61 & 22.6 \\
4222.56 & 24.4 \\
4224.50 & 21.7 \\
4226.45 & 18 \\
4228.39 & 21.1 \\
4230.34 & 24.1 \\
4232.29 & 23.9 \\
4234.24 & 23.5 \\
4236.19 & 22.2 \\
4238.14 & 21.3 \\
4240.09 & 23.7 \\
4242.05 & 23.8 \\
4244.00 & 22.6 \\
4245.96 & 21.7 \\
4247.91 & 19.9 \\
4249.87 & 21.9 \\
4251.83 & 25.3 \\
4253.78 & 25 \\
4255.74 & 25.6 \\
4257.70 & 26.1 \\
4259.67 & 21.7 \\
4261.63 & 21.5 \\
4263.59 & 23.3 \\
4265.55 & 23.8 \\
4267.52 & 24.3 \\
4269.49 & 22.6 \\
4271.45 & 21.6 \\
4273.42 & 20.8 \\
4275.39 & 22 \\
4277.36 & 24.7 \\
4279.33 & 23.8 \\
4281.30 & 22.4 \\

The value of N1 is -2.4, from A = 1.8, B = 21.1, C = 25.3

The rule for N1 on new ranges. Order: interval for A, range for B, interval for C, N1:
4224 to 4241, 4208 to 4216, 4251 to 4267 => 0.7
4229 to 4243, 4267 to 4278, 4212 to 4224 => -1.2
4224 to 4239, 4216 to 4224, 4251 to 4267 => -1.3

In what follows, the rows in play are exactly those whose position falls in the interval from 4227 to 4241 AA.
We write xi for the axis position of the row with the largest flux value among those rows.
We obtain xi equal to 4230.34 AA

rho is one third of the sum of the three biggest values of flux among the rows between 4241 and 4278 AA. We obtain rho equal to 25.7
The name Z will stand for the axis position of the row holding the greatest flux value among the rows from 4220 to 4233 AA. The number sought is 4222.56 AA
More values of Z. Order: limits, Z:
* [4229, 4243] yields 4230.34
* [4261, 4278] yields 4277.36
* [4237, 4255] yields 4251.83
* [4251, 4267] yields 4257.70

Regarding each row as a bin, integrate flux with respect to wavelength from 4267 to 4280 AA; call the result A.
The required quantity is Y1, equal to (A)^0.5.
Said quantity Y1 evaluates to 17.2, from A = 296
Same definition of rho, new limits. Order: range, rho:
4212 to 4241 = 24.3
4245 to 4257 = 25.3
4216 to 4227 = 22.9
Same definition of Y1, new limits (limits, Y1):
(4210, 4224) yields 17.9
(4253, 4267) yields 18.3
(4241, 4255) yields 17.9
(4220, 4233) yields 17.0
